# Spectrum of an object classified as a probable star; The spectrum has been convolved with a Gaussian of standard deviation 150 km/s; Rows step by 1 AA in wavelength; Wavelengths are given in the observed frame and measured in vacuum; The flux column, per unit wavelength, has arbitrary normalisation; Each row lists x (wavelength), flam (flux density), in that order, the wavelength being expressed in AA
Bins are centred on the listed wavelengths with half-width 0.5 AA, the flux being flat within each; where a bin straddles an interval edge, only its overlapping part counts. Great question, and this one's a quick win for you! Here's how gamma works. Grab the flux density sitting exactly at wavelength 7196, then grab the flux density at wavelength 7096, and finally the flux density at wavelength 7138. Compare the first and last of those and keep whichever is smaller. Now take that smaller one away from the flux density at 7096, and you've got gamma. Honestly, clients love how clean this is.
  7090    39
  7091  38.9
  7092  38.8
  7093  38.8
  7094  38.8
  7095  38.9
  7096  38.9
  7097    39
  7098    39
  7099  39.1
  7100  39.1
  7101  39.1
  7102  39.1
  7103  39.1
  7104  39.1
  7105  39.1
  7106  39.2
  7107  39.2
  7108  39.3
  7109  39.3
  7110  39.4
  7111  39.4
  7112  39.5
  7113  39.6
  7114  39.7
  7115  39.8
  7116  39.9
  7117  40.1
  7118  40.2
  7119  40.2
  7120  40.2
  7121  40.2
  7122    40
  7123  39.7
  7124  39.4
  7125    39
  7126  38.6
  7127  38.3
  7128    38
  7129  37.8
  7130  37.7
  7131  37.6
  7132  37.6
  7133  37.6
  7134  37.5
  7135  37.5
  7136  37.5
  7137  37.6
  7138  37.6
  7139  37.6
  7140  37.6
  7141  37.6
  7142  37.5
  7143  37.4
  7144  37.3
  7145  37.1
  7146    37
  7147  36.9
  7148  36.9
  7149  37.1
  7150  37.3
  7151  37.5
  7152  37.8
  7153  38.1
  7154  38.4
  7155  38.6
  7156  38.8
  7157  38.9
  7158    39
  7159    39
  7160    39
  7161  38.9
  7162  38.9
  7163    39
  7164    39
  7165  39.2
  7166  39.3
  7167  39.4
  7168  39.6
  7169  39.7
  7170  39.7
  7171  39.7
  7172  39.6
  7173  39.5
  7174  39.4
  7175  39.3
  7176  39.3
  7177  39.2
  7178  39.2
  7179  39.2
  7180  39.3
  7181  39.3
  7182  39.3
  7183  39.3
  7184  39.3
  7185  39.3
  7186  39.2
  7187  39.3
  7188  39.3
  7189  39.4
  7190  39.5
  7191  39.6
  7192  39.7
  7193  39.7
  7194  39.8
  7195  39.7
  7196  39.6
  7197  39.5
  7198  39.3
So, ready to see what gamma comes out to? 1.3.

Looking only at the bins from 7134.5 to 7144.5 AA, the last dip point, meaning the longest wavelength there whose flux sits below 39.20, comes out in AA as 7144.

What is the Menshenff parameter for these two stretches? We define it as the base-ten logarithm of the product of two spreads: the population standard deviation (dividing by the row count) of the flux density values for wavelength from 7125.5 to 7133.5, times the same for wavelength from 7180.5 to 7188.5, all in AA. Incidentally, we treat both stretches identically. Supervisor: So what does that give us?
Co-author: -1.94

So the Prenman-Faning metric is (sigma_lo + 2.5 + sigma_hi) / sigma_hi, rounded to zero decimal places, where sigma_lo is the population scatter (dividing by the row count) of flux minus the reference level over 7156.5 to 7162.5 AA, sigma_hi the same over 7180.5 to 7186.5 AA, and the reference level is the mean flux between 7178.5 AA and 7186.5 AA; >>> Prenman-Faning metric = 69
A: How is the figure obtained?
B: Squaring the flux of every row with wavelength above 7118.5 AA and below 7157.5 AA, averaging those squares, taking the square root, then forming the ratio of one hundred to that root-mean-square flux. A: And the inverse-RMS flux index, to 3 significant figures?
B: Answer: 2.63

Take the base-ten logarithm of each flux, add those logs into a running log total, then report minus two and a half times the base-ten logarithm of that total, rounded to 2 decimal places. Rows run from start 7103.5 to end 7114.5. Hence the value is -3.11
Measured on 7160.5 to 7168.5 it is -2.76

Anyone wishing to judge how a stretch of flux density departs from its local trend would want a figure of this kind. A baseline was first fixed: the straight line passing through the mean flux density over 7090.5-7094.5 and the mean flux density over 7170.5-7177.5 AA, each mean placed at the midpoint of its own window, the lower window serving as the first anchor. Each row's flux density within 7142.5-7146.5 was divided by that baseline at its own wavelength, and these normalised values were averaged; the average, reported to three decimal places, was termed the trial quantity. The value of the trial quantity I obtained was 0.949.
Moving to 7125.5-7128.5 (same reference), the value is 0.980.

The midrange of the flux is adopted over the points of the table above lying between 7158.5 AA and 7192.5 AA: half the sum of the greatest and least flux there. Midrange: 39.3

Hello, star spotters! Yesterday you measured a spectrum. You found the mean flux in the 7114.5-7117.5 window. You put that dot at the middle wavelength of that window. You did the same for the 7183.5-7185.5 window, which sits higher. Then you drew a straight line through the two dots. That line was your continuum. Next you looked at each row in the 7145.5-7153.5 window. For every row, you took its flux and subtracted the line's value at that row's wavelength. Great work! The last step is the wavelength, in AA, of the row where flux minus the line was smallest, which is 7147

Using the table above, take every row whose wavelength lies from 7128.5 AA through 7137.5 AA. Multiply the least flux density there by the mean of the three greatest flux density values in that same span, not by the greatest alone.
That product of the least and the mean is 1414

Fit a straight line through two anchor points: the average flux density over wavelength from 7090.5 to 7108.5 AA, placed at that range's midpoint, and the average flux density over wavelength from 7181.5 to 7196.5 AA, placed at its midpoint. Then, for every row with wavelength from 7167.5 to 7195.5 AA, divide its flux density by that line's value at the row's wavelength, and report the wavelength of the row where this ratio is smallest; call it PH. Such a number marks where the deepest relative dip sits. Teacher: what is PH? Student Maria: 7186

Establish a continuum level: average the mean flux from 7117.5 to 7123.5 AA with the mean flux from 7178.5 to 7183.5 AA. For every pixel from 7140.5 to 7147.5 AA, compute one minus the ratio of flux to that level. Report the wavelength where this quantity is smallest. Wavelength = 7141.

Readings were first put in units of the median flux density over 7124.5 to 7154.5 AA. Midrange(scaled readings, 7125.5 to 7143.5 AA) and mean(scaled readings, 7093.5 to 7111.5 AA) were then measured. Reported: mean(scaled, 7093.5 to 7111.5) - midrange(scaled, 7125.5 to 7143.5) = 0.03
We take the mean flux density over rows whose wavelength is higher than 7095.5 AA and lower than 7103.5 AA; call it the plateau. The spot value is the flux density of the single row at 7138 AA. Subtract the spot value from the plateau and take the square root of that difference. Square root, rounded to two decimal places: 1.20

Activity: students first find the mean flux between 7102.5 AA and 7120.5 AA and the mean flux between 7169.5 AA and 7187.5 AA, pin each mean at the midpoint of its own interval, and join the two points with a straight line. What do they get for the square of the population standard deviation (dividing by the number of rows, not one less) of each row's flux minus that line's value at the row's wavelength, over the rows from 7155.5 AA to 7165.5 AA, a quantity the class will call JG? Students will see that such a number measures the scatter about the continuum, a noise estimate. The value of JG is 0.01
